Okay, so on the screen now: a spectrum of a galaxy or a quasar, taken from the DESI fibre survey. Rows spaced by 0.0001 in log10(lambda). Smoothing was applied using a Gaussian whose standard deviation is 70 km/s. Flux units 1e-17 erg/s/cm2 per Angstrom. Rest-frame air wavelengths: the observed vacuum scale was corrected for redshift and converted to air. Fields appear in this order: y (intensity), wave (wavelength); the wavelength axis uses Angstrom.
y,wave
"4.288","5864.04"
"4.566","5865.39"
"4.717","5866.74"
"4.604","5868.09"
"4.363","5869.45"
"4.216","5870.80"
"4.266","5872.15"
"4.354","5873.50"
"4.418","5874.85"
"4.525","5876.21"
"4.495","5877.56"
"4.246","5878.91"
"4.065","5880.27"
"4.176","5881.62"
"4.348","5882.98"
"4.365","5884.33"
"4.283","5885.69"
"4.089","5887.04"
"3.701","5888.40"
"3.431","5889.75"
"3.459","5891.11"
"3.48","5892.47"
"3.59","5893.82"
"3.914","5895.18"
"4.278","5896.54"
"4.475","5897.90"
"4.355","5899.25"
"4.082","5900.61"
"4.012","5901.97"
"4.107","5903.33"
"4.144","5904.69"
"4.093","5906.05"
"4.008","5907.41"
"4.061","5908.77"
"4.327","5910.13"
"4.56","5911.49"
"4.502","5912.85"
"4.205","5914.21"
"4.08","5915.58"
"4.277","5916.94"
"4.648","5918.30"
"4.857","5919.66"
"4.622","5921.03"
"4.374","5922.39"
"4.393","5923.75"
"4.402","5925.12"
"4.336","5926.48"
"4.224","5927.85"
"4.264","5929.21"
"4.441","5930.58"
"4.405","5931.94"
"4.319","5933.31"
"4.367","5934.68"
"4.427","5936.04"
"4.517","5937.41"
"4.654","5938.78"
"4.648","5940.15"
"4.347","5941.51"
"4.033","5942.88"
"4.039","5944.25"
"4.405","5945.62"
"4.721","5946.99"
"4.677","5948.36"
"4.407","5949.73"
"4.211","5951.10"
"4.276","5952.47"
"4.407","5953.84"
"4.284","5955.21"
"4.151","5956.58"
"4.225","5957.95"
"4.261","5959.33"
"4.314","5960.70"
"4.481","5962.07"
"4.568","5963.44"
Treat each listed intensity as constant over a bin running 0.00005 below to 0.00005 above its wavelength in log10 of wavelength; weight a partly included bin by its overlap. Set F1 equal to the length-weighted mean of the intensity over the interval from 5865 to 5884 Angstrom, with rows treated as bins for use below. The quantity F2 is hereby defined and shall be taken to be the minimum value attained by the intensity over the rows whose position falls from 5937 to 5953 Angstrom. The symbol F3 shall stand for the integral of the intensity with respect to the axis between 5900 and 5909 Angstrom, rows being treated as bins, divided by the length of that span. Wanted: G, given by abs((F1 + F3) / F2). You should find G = 2.10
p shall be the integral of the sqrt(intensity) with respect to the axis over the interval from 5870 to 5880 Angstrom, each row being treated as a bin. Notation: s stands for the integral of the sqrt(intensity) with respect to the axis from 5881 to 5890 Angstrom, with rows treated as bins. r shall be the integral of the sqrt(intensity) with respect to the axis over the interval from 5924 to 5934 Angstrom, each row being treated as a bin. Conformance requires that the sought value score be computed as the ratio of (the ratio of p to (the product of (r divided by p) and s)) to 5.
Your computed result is 0.230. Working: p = 20.9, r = 20.8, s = 18.2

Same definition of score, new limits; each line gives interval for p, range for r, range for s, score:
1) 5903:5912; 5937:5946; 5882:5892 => 0.182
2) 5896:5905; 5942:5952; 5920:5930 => 0.156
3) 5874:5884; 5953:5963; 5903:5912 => 0.226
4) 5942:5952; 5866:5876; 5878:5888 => 0.201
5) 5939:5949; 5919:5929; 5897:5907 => 0.205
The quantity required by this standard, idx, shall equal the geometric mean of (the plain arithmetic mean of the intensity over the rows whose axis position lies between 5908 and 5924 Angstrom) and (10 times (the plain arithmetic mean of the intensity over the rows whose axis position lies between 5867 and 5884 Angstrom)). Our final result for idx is 13.8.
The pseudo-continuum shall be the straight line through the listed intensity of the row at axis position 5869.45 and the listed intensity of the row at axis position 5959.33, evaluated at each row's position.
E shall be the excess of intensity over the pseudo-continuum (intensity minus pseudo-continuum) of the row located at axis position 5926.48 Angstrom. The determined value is 0.038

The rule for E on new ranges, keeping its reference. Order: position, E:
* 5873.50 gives -0.004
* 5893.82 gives -0.745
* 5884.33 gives 0.019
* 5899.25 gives 0.026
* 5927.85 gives -0.073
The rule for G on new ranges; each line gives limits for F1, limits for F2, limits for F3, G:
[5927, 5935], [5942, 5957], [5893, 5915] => 2.11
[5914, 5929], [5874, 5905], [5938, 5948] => 2.57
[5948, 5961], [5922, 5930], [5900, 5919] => 2.02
